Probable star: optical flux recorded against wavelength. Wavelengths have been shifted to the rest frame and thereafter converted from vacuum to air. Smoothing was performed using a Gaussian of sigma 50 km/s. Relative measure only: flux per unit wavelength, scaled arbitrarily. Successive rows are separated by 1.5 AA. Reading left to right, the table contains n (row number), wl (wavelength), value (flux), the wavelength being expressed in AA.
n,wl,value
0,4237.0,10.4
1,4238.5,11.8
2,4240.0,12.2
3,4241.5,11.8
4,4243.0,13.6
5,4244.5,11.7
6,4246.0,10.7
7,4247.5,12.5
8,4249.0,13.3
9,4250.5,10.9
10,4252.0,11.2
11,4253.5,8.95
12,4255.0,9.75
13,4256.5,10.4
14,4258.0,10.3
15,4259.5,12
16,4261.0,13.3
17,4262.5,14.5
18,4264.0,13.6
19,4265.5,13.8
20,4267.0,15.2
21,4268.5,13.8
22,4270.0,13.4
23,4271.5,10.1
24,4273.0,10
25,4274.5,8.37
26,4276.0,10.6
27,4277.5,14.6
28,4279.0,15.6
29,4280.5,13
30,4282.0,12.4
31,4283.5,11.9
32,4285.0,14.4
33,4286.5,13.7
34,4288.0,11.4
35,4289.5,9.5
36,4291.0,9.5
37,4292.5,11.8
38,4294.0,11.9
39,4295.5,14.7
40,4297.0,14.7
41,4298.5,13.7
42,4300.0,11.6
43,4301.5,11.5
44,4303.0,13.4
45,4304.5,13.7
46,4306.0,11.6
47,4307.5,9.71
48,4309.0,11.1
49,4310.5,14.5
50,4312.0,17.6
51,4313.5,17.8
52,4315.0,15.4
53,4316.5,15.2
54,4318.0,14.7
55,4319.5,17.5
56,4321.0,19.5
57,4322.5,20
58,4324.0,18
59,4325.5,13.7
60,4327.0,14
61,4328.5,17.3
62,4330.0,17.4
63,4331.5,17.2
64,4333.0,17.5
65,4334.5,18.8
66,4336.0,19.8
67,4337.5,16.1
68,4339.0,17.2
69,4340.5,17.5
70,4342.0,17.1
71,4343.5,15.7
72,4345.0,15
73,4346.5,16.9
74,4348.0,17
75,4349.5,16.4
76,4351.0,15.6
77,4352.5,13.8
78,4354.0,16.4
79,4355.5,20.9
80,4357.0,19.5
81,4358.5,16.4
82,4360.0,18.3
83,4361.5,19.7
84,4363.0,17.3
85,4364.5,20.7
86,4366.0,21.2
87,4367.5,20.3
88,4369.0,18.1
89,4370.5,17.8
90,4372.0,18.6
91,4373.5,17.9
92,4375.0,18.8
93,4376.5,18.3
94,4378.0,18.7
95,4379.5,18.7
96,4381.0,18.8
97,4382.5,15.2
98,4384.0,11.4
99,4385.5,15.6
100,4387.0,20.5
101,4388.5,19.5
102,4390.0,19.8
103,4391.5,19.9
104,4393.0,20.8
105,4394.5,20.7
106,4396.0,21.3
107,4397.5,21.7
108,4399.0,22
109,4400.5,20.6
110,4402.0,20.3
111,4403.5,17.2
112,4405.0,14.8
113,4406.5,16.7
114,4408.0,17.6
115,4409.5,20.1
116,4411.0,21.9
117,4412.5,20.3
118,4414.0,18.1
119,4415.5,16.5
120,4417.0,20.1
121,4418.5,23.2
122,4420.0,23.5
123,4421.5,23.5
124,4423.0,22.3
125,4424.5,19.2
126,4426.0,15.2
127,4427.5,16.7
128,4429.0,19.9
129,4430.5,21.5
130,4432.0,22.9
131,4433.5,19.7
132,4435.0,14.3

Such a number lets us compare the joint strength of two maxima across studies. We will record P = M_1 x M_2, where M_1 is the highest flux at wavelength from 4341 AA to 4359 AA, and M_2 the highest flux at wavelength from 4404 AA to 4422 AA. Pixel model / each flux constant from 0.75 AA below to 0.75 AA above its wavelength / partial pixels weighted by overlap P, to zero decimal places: 491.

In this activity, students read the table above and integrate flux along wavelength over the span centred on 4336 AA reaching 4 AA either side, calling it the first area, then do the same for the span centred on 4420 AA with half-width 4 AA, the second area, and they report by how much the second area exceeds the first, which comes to 35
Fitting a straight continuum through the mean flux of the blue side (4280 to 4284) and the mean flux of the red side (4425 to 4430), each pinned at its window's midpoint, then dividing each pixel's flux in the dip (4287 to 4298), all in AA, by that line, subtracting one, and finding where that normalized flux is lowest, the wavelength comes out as 4291.0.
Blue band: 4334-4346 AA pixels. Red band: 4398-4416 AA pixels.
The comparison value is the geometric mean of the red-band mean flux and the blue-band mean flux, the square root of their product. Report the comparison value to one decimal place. 18.0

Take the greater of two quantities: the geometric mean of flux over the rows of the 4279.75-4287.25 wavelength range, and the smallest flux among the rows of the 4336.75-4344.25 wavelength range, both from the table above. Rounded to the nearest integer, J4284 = 16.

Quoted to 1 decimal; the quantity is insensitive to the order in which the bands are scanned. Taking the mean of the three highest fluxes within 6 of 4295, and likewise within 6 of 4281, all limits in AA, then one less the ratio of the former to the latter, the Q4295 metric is 0.0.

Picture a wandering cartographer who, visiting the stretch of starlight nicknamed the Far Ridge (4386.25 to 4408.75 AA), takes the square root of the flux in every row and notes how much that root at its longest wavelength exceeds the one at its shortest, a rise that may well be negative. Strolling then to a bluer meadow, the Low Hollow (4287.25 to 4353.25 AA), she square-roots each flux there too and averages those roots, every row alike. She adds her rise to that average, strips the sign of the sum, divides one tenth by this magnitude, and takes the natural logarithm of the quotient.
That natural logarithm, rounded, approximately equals -3.57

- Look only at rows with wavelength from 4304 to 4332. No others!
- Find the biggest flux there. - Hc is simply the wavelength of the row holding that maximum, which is 4322.5 AA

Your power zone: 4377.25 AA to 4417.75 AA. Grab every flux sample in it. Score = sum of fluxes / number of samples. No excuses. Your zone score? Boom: 18.8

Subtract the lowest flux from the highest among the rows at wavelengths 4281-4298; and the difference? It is 5.2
